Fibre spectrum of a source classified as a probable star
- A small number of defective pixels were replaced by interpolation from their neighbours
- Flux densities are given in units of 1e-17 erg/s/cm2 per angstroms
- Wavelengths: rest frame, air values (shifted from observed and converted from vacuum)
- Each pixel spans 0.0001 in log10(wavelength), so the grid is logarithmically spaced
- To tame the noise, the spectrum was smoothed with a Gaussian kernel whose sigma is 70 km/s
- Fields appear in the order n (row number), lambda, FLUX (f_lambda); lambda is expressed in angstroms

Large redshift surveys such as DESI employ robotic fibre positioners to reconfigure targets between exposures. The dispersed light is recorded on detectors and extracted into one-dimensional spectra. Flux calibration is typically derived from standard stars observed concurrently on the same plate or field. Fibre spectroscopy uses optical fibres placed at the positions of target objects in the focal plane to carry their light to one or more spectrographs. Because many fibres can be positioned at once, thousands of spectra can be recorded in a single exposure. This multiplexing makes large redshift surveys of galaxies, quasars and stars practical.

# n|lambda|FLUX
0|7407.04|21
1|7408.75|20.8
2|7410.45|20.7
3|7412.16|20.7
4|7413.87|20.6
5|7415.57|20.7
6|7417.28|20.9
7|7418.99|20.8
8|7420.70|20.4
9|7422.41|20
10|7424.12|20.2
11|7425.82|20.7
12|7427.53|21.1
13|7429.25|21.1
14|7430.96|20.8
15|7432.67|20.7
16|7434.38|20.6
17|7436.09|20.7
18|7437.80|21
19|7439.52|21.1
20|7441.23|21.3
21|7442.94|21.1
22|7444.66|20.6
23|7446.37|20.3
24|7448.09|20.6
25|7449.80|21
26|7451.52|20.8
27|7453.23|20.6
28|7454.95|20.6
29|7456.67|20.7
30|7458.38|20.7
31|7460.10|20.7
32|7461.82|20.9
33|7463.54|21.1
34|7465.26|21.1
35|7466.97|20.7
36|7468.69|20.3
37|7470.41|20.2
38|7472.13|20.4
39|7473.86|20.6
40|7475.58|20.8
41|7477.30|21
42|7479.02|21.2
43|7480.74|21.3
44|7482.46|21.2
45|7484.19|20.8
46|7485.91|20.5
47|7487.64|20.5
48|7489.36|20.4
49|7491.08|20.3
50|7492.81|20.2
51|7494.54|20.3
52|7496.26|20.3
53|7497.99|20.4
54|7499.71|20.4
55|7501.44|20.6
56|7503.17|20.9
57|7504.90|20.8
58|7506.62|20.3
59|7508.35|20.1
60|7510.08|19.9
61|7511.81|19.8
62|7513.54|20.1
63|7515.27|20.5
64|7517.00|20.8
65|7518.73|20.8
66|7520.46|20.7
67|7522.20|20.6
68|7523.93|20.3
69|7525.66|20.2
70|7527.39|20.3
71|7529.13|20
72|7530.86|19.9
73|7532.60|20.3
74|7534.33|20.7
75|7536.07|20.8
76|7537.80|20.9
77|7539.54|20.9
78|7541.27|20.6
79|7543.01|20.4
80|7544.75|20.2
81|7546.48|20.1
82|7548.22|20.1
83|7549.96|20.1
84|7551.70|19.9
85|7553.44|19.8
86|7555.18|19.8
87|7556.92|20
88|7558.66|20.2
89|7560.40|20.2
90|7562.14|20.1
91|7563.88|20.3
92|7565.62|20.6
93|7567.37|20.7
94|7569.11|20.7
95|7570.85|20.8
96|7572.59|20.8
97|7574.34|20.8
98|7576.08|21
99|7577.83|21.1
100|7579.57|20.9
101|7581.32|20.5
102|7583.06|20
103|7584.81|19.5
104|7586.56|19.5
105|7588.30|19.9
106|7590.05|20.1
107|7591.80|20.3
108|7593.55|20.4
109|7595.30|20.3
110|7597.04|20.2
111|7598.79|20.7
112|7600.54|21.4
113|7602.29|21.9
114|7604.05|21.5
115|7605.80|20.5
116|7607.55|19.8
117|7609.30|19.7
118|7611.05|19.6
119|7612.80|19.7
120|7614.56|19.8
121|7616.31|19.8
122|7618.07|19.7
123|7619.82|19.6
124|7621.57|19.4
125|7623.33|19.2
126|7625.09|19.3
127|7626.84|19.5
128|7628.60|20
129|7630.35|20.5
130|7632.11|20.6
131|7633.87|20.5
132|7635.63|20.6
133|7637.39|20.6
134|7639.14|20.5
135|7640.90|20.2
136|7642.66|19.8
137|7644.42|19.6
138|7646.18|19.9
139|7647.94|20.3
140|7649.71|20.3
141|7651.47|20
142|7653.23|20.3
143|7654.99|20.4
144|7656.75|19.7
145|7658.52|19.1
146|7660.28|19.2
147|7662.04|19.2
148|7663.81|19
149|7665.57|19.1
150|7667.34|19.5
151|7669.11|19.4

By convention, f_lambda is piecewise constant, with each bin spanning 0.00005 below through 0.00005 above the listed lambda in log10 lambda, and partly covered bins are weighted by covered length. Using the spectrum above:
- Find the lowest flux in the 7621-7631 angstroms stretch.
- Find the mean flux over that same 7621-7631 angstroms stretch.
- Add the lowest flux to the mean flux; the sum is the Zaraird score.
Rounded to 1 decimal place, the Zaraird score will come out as 38.8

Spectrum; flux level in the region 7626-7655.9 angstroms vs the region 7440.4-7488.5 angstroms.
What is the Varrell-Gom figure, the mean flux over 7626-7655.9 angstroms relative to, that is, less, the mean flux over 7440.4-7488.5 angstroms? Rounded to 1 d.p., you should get -0.6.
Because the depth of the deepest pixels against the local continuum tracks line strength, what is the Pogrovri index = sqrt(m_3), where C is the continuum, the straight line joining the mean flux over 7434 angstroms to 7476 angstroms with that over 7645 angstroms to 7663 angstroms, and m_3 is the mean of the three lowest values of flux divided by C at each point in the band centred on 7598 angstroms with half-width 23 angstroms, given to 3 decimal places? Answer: 0.986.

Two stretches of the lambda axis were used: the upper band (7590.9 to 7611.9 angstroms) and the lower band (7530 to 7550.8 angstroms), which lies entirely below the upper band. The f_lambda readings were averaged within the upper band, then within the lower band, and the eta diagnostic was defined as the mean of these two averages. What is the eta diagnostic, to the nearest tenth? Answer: 20.5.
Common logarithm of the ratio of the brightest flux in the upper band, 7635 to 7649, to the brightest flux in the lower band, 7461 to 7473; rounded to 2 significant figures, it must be -0.010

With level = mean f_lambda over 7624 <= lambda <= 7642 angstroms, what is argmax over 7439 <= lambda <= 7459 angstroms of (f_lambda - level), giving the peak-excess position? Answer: 7441.23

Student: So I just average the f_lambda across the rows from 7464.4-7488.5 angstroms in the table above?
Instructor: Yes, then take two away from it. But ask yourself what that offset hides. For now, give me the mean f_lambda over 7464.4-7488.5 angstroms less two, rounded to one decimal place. 18.8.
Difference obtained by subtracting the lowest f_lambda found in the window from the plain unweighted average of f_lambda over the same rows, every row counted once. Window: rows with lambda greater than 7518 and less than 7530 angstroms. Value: 0.4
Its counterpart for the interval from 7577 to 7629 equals 0.9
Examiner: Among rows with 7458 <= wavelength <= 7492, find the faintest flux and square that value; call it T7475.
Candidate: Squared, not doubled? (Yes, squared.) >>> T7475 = 408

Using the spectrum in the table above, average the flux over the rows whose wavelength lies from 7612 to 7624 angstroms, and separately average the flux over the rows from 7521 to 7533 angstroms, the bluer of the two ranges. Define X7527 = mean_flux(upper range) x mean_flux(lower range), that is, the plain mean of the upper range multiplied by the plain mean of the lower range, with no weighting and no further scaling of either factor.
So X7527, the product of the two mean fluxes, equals 396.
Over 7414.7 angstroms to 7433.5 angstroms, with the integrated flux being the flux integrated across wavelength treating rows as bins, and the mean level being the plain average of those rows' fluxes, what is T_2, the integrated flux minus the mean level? 368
